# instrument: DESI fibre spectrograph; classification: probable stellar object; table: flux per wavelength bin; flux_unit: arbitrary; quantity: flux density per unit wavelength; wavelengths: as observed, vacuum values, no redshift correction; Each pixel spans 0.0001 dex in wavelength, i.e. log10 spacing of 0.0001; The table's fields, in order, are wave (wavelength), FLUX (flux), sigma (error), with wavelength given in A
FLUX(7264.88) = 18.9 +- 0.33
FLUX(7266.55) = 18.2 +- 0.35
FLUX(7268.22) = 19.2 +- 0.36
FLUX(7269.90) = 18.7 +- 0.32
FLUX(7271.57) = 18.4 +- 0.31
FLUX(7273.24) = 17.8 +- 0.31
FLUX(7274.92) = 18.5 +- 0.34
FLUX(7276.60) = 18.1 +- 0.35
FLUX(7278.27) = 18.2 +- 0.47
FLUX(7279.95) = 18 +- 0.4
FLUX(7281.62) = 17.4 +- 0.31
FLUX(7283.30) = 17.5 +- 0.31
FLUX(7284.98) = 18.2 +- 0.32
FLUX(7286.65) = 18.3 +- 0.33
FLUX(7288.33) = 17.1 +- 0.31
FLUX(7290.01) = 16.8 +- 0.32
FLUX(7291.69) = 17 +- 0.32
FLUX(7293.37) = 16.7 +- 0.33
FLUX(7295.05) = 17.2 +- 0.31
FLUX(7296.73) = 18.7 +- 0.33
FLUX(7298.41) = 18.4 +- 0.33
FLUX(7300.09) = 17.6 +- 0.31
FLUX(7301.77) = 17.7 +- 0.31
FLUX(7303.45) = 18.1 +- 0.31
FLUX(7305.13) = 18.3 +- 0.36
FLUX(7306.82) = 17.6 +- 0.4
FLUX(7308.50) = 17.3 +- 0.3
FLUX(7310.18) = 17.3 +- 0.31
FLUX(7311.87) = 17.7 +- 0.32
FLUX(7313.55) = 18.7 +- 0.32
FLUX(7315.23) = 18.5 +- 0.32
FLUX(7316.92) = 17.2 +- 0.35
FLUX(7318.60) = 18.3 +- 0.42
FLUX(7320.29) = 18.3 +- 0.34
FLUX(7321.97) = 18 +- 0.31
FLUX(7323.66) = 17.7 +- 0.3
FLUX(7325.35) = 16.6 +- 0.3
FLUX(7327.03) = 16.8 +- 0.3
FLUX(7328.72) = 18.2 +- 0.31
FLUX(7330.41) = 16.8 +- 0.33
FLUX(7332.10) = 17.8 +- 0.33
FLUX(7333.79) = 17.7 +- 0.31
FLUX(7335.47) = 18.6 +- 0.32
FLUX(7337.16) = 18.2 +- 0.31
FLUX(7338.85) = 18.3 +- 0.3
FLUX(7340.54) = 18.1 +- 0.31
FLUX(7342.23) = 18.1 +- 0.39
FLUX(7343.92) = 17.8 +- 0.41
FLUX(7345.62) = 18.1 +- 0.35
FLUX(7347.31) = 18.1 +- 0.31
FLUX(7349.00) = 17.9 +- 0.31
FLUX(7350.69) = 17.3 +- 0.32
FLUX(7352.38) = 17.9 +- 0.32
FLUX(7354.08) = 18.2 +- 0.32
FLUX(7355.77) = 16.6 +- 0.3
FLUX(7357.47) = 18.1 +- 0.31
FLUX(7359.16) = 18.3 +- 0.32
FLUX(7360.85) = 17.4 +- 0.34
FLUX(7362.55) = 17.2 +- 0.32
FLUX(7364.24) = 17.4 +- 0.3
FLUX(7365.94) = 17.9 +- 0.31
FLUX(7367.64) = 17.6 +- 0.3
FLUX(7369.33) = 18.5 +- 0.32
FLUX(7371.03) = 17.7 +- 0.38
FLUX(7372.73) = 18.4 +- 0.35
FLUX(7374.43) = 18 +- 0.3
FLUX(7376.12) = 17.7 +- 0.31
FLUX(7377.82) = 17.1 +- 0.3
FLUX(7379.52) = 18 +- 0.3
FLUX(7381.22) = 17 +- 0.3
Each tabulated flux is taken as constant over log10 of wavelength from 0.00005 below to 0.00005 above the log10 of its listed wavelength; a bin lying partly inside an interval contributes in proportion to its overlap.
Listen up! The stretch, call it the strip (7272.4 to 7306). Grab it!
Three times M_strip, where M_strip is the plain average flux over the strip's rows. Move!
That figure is 53.3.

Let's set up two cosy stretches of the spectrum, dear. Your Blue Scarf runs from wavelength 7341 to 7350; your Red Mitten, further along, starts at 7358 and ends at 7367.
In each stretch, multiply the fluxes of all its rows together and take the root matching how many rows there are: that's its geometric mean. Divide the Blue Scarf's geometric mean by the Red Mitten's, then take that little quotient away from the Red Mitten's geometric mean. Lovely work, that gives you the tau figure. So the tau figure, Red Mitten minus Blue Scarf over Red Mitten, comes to 16.6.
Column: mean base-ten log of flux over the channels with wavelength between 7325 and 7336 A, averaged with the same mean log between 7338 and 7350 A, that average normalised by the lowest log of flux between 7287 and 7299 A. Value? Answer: 1.022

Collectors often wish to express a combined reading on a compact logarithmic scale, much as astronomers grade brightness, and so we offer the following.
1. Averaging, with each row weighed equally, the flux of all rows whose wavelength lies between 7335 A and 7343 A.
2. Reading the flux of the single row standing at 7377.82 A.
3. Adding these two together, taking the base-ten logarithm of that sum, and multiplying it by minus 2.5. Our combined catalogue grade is -3.871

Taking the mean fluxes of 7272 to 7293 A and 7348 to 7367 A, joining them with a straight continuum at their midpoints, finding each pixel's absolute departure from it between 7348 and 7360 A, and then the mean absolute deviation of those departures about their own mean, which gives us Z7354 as 0.21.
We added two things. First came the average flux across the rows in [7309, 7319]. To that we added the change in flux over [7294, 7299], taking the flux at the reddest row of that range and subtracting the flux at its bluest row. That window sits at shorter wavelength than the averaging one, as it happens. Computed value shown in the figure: 19.1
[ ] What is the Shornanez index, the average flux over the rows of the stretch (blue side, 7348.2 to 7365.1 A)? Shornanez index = 17.6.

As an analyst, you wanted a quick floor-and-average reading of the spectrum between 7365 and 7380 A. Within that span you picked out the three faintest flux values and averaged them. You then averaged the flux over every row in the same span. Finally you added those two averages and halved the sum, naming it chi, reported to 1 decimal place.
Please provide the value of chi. 17.7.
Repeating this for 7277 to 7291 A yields 17.4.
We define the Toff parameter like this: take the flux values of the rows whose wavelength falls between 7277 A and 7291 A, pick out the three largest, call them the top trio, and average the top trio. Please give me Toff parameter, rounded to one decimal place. 18.2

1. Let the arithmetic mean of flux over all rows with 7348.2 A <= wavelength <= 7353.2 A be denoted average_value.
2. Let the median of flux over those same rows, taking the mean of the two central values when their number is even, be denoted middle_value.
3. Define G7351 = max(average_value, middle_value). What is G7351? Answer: 17.9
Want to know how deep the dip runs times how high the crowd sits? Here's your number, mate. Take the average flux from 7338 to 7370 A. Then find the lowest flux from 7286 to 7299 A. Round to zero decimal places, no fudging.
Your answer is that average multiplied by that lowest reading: 298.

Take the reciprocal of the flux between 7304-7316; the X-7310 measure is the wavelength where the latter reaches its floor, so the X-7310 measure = 7313.55 A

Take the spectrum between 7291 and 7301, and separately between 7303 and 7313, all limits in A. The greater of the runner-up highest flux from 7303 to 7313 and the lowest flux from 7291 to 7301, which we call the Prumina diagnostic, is 18.1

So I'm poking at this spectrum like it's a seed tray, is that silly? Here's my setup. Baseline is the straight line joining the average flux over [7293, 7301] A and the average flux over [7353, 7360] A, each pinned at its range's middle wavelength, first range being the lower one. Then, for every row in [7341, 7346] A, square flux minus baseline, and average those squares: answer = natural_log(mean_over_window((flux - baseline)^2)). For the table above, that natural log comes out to -2.7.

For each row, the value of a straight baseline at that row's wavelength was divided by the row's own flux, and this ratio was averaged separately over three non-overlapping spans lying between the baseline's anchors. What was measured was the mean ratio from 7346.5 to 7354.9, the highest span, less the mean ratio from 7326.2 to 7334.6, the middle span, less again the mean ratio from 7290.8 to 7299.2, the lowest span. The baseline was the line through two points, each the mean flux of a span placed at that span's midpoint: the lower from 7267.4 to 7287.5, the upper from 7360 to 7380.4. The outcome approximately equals -1.06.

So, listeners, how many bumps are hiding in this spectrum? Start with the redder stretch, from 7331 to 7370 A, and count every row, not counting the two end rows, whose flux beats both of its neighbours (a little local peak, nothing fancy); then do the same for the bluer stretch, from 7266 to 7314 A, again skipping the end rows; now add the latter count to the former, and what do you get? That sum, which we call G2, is 12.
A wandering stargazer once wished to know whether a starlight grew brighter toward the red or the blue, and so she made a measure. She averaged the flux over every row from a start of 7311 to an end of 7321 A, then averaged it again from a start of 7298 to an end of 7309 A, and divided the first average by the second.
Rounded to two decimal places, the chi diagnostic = 1.01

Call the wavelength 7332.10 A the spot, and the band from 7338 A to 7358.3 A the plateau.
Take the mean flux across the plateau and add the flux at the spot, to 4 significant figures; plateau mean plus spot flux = 35.67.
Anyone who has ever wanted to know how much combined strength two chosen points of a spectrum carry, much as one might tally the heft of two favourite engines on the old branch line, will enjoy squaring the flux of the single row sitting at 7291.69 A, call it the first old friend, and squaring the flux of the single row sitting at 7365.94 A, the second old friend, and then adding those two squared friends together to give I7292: 609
